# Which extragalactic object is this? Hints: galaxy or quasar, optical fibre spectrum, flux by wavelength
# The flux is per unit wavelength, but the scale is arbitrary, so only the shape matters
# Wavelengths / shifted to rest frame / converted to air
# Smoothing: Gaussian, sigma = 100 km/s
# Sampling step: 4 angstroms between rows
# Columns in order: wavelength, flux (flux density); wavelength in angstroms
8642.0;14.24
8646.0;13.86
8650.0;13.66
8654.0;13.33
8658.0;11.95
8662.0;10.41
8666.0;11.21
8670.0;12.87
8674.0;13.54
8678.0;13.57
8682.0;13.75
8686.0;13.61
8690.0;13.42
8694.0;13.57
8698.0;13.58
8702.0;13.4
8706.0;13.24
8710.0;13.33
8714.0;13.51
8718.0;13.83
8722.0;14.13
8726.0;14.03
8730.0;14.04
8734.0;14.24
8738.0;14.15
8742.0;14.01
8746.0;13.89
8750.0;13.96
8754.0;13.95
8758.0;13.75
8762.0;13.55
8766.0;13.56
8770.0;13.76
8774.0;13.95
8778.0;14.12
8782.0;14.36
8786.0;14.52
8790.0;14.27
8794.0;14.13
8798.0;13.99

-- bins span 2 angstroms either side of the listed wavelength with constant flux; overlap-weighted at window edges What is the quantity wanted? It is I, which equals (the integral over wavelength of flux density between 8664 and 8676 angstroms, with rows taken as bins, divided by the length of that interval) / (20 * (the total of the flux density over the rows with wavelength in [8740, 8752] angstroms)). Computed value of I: 0.015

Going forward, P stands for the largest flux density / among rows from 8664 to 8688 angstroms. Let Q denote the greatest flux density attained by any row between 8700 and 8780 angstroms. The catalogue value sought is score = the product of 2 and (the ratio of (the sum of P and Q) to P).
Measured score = 4.07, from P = 13.75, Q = 14.24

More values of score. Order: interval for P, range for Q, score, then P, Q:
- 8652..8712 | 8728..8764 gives 4.07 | 13.75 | 14.24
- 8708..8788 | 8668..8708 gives 3.89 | 14.52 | 13.75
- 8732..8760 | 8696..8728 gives 3.98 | 14.24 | 14.13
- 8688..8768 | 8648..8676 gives 3.92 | 14.24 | 13.66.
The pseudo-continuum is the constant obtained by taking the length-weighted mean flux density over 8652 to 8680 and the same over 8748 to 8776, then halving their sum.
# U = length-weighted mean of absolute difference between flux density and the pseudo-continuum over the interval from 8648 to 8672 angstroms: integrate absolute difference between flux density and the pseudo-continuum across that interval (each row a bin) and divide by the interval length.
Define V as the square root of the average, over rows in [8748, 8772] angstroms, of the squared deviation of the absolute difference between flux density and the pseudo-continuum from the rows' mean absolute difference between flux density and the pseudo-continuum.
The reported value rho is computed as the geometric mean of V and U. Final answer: 0.43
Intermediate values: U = 1.12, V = 0.16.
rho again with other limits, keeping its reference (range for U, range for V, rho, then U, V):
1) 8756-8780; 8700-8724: 0.46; 0.68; 0.31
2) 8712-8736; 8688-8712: 0.32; 0.87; 0.12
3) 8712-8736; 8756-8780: 0.42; 0.87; 0.20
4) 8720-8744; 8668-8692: 0.37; 1.00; 0.14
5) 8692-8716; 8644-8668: 0.53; 0.34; 0.84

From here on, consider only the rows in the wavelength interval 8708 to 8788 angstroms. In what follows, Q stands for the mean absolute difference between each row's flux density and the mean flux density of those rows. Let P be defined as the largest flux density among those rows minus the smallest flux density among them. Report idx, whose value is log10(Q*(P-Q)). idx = -0.7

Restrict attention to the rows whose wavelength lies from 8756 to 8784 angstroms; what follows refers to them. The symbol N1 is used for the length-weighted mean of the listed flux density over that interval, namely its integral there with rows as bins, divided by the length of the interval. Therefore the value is 13.9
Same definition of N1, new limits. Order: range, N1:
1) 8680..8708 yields 13.5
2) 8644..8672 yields 12.5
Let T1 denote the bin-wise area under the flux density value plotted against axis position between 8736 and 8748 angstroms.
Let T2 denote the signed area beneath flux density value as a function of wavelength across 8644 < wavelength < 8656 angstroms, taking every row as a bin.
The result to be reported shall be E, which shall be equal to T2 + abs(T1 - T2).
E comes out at 168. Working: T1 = 168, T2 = 163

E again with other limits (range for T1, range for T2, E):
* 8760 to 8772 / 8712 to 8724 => 168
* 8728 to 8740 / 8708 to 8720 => 170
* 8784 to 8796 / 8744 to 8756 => 172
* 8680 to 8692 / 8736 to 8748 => 173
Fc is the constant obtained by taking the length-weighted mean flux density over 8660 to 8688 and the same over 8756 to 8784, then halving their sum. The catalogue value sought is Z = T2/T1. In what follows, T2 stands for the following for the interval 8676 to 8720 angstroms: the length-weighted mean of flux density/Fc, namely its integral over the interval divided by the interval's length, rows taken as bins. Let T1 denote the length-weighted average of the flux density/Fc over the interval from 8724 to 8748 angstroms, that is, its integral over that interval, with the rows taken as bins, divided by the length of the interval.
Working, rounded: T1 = 1.06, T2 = 1.02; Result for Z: 0.96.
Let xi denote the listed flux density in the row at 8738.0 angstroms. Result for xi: 14.15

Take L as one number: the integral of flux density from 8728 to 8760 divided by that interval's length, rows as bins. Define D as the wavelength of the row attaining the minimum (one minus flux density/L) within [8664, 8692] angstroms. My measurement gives 8682.0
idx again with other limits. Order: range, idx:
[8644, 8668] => 0.4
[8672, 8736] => -0.7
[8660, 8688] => 0.4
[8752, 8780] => -1.2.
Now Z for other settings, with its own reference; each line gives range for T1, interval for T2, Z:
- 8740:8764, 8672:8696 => 0.98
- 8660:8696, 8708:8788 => 1.08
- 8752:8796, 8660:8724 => 0.94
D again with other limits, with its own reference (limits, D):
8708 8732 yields 8722.0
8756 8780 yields 8778.0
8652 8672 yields 8654.0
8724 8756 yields 8734.0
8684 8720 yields 8718.0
